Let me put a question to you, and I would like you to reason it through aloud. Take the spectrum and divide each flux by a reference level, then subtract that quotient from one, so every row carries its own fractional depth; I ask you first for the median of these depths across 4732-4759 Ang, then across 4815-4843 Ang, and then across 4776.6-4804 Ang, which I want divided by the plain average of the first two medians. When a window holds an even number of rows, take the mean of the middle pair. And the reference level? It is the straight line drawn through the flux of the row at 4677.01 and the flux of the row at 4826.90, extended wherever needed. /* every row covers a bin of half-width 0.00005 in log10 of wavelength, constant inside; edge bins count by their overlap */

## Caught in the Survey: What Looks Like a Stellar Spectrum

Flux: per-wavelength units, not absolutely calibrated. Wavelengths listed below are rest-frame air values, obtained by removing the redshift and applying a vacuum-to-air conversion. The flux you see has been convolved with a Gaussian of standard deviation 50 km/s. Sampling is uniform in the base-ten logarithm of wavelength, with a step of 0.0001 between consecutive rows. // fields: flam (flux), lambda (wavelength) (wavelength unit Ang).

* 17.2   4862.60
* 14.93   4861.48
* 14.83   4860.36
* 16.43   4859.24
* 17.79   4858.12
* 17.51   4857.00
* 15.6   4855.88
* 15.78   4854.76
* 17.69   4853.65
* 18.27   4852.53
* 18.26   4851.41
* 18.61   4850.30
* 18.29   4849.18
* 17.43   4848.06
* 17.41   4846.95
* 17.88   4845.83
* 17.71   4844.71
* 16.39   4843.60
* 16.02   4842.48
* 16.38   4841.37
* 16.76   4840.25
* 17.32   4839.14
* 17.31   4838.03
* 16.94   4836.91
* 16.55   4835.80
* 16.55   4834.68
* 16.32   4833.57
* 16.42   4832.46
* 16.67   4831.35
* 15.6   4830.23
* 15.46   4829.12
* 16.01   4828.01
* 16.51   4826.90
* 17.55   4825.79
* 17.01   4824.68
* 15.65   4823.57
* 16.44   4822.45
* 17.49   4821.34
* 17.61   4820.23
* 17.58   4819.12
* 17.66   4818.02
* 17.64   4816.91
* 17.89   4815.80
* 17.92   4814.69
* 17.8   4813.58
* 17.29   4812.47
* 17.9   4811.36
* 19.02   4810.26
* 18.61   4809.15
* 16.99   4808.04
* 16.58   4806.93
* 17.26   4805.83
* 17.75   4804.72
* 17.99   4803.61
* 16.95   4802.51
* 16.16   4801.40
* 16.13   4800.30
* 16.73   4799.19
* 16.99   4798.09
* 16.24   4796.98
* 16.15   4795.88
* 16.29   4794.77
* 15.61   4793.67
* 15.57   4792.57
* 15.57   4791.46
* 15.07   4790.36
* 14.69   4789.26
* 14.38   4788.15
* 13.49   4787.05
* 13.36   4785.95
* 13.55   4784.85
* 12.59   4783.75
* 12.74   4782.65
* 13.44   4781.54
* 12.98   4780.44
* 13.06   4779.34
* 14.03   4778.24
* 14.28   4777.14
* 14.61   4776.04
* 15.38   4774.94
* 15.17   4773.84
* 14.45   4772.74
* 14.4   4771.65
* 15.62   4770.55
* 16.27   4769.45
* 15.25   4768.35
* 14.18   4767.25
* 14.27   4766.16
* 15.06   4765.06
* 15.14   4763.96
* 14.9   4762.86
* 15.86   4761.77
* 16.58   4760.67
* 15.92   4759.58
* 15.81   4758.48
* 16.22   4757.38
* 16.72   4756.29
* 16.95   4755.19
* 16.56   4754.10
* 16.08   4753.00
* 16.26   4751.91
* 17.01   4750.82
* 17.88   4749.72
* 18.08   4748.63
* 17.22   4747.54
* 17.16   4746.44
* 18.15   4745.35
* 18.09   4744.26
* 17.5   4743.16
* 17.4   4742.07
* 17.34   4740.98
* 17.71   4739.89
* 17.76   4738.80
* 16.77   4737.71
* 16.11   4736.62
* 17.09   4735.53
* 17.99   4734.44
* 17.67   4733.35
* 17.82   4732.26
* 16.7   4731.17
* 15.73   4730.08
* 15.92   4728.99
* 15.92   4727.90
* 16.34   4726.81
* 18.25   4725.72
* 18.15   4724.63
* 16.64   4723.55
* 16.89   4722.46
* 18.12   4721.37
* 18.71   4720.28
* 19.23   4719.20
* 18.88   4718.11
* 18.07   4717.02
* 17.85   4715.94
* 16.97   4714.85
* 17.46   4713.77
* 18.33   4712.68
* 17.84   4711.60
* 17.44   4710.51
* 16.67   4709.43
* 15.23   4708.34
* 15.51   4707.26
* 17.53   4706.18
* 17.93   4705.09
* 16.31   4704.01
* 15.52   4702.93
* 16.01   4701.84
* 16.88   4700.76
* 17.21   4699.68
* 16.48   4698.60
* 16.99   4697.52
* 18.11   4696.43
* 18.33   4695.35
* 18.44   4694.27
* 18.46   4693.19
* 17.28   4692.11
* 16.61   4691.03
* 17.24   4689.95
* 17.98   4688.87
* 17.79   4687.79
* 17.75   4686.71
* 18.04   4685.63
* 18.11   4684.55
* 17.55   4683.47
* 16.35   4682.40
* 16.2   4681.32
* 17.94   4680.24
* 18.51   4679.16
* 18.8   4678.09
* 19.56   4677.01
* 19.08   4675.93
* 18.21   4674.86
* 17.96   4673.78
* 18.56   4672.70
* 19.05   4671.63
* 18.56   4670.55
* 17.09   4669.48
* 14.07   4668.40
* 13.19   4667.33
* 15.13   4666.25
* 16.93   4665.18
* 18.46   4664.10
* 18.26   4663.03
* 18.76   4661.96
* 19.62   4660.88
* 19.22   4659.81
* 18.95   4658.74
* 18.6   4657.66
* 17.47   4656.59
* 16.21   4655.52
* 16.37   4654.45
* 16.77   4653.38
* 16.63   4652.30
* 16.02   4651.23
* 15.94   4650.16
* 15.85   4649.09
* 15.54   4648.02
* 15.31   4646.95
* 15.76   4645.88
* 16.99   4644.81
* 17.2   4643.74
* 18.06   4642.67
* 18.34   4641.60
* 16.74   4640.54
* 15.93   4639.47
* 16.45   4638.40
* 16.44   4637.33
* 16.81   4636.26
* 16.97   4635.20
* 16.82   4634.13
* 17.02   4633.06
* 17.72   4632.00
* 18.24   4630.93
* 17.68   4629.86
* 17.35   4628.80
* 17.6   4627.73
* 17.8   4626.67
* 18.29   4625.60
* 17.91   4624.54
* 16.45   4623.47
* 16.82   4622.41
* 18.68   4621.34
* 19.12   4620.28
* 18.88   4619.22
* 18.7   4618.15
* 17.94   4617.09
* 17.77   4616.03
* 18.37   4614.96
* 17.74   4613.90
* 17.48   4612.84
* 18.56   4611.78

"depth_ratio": 7.2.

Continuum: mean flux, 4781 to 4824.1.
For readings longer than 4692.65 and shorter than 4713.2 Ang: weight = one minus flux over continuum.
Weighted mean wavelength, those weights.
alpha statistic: 4700.9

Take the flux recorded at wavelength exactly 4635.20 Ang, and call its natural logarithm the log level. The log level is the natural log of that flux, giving 2.831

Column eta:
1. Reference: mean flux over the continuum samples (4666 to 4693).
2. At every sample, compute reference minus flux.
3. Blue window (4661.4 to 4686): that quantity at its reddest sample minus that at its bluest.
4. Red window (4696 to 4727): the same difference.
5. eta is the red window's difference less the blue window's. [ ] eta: 1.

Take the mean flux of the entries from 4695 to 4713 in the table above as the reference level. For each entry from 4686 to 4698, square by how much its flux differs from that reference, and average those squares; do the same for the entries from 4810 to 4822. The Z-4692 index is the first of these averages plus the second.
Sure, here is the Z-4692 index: 1.8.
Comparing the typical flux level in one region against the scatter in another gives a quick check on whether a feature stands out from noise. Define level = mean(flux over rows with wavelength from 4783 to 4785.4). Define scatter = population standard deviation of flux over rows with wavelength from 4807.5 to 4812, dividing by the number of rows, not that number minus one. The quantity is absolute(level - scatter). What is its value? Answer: 12.3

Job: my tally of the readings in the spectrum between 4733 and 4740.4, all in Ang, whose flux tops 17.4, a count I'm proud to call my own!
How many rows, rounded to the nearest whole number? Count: 4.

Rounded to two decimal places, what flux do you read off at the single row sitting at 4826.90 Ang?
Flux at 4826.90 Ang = 16.51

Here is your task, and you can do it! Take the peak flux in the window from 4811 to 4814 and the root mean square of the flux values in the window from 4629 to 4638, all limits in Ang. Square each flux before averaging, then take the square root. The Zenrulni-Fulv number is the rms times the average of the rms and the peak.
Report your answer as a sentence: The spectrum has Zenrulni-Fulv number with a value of 302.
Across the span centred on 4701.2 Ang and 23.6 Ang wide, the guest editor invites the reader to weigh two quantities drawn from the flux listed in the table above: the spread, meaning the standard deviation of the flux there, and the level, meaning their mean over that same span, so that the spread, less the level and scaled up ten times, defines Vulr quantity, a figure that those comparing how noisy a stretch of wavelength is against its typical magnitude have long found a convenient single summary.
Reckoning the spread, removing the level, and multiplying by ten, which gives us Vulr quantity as -161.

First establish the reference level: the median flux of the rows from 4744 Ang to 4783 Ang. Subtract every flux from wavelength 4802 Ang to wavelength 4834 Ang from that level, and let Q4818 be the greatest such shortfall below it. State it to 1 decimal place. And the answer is 0.3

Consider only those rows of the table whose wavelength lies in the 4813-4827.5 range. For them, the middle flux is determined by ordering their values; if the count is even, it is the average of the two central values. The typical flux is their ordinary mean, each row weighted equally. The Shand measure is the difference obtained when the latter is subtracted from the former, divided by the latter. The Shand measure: 0.017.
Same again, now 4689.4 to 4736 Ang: 0.000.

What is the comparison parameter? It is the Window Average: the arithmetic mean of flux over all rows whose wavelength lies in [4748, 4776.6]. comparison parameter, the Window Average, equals 15.8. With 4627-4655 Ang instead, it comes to 16.8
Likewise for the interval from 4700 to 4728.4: 17.3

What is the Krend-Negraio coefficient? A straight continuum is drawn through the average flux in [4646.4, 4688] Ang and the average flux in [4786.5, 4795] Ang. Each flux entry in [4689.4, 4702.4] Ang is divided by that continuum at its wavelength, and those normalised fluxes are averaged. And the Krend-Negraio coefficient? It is 1.03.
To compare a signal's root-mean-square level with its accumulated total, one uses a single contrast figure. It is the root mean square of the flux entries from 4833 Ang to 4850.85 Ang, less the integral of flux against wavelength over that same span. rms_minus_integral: -288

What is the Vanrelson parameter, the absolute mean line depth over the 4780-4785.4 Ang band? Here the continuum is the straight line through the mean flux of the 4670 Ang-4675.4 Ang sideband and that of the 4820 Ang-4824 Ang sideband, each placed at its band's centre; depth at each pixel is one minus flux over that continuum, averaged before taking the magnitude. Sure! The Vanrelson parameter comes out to 0.24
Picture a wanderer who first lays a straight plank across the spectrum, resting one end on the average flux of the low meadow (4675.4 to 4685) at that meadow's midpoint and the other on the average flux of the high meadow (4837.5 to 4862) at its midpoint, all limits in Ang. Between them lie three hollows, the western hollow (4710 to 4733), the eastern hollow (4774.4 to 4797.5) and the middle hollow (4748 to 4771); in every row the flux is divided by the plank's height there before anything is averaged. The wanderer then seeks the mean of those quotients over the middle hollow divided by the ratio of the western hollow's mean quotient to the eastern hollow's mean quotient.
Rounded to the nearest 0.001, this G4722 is 0.770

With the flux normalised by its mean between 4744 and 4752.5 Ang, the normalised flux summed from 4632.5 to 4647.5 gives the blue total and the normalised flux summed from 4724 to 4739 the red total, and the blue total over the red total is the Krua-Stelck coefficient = 0.99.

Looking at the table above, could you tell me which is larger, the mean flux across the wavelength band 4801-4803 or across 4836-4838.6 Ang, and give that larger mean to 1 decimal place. 17.1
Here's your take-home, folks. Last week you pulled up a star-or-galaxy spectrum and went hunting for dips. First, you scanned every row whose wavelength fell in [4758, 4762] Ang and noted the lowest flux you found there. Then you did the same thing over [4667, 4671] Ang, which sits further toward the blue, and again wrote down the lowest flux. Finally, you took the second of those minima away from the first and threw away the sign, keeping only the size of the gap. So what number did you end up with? 2.6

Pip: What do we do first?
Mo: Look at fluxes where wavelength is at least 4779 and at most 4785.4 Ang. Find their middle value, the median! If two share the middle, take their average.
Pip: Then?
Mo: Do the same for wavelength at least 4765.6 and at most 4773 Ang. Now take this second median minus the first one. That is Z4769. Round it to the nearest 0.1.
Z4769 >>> 1.4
